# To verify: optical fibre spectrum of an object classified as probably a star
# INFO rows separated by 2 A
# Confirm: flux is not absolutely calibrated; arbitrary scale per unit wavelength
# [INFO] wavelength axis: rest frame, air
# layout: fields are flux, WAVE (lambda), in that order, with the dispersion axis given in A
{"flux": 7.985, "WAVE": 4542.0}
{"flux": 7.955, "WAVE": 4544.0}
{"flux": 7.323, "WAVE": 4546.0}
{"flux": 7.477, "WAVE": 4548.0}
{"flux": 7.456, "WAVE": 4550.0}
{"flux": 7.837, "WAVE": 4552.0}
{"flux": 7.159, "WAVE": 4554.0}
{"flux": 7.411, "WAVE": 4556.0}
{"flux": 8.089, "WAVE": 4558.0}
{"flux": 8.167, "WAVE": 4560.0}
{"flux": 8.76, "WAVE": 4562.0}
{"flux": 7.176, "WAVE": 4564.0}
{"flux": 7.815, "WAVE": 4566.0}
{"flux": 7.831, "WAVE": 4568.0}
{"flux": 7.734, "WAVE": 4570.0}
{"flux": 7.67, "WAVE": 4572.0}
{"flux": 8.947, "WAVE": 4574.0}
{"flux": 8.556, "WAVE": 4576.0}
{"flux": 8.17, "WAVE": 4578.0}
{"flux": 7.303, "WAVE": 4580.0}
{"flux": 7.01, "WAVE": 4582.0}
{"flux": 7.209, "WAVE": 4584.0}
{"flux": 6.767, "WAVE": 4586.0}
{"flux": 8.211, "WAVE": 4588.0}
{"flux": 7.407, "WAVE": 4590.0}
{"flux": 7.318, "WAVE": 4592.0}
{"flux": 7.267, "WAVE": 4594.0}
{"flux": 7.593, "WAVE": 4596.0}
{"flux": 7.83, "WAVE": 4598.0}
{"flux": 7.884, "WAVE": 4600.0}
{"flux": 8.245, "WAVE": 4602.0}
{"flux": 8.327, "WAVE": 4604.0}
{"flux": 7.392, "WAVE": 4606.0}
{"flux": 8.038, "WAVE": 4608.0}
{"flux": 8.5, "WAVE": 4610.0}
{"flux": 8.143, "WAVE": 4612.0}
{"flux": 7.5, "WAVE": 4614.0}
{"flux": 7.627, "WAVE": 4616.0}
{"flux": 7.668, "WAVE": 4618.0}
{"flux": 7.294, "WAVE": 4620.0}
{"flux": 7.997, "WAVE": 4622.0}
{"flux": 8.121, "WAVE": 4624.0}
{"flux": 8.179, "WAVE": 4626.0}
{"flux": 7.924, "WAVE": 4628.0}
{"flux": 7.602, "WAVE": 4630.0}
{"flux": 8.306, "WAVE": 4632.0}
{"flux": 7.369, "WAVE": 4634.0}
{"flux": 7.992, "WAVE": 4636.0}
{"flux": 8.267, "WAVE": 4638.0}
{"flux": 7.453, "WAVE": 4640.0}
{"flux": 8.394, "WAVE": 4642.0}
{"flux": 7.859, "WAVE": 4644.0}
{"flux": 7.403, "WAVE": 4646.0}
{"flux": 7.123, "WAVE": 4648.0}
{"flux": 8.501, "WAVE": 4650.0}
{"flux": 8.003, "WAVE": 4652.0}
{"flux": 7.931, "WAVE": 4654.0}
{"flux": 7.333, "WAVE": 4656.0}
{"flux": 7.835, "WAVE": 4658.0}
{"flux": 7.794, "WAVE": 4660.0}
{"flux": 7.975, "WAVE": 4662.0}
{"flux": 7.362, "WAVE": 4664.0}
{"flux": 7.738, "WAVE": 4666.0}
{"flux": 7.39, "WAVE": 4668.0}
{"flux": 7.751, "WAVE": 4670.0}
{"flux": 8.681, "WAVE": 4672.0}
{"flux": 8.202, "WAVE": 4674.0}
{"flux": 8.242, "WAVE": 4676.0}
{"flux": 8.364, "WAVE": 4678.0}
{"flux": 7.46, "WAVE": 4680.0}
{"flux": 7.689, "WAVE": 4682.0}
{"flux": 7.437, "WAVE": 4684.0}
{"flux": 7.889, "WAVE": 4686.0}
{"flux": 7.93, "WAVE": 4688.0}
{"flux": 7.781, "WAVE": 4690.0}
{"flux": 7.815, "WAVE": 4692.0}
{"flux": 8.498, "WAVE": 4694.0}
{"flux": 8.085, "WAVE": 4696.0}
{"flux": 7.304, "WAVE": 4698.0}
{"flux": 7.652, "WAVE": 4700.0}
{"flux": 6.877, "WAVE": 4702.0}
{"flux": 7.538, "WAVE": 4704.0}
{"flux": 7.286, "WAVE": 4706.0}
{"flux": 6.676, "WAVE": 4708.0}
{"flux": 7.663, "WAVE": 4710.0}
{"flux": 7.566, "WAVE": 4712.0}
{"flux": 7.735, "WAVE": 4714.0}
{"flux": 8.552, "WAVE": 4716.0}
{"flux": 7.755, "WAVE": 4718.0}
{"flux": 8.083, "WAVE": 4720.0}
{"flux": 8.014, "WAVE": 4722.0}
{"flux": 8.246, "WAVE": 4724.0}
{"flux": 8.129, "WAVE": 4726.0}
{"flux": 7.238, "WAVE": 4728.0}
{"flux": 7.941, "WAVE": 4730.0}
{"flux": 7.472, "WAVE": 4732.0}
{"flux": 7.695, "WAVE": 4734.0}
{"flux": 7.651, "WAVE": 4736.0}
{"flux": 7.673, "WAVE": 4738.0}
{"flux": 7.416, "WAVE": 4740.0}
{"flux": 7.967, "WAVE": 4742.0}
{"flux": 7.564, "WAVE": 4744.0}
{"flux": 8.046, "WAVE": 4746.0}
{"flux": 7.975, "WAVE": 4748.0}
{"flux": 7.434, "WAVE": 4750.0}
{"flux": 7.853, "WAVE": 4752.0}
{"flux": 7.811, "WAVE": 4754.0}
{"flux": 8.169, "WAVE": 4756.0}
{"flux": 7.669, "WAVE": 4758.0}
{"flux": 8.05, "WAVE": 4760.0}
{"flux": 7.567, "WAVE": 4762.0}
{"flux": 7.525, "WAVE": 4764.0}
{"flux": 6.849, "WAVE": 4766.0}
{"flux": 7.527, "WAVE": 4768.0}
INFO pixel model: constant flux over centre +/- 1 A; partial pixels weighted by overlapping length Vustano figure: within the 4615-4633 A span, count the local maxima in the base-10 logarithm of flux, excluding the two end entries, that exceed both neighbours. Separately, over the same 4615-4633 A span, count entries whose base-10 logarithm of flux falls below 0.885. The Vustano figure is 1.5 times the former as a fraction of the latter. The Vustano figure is 0.75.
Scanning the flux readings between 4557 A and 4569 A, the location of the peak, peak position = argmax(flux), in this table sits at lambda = 4562.0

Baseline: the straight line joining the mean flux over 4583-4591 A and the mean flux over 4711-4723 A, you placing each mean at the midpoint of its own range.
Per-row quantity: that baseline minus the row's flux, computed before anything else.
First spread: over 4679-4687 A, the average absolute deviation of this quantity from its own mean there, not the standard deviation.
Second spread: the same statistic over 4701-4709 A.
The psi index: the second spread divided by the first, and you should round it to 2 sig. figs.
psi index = 1.9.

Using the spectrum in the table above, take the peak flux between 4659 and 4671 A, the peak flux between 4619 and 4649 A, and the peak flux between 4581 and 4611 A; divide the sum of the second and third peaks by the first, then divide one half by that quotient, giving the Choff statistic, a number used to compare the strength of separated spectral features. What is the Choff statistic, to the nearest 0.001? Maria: 0.236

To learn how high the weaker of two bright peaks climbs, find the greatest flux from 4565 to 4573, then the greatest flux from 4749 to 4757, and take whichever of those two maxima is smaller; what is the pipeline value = 7.83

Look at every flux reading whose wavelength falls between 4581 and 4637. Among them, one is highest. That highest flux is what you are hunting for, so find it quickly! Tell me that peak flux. 8.5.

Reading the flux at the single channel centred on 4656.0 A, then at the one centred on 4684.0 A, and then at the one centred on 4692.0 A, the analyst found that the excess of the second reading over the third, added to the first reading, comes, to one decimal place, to 7.0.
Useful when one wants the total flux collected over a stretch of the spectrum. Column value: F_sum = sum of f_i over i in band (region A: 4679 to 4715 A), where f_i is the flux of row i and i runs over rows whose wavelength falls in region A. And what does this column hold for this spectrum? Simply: 137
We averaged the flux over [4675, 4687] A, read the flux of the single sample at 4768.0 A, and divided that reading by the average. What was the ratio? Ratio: 0.96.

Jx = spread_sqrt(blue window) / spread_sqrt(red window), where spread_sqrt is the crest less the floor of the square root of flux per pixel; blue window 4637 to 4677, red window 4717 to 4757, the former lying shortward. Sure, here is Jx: 1.53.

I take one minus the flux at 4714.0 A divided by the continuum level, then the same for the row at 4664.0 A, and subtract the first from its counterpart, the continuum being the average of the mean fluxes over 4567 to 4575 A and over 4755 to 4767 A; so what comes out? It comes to 0.048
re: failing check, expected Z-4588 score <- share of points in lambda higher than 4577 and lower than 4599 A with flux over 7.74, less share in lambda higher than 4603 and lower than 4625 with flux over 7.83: -0.27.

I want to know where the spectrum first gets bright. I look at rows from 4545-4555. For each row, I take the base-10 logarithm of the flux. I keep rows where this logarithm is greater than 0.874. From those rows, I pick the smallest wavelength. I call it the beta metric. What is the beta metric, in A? 4552.0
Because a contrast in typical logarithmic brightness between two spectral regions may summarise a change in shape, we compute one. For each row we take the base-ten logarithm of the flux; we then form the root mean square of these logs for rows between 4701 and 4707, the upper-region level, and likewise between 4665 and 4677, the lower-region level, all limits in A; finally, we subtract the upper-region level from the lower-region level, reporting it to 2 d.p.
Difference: 0.04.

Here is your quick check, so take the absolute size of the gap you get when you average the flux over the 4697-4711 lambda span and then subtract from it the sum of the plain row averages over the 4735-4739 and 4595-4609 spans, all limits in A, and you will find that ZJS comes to 8.28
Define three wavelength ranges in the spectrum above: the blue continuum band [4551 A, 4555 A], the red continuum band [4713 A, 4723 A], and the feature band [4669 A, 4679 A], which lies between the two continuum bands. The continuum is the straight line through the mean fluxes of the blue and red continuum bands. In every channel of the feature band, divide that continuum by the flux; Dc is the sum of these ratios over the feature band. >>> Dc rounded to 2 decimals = 4.79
